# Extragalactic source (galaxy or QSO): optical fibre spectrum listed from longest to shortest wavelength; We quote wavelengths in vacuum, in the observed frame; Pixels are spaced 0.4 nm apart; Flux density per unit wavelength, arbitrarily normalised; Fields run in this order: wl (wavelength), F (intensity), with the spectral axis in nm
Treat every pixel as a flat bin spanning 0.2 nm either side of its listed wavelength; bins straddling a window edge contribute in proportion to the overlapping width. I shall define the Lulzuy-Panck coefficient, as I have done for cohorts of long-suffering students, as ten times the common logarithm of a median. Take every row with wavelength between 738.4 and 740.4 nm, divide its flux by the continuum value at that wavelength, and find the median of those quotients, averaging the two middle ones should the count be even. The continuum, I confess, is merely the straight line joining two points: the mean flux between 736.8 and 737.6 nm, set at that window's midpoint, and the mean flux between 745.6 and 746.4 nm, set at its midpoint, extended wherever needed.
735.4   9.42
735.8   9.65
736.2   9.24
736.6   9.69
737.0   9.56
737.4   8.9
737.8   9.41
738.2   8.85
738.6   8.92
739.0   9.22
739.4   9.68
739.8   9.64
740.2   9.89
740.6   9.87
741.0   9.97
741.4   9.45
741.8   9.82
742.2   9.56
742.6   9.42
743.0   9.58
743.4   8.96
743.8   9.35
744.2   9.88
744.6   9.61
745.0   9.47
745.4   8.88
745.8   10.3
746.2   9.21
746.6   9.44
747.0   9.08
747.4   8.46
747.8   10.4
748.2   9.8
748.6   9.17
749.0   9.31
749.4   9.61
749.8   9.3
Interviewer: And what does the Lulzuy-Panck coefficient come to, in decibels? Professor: 0.12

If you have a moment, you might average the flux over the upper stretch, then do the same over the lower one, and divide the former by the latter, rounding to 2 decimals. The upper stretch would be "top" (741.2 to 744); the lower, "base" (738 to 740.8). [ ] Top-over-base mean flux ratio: 1.00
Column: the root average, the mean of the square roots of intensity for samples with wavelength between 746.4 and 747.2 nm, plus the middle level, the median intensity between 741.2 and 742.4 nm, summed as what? 12.6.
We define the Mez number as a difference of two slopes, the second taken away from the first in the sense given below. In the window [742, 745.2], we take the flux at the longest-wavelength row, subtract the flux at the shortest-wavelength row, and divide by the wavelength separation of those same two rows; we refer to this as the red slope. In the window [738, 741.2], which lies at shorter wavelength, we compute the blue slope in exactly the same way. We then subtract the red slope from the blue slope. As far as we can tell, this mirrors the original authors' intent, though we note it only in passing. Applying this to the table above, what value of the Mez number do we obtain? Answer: 0.43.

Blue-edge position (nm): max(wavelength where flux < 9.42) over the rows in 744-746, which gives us 745.4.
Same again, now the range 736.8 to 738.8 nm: 738.6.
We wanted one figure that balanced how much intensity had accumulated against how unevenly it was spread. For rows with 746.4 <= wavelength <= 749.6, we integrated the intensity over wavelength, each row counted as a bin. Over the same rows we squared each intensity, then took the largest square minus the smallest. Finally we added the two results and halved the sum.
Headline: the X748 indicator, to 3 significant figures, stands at 33.3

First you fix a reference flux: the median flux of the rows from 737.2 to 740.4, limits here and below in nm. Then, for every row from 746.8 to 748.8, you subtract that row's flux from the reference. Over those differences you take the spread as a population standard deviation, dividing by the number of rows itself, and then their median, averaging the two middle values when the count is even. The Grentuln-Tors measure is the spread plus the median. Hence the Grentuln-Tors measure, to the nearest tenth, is 0.8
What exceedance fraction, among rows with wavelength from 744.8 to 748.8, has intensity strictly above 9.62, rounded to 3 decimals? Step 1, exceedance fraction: 0.300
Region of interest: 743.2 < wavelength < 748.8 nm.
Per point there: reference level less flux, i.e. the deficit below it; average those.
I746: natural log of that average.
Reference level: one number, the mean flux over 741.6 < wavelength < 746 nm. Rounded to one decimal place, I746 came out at -2.3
